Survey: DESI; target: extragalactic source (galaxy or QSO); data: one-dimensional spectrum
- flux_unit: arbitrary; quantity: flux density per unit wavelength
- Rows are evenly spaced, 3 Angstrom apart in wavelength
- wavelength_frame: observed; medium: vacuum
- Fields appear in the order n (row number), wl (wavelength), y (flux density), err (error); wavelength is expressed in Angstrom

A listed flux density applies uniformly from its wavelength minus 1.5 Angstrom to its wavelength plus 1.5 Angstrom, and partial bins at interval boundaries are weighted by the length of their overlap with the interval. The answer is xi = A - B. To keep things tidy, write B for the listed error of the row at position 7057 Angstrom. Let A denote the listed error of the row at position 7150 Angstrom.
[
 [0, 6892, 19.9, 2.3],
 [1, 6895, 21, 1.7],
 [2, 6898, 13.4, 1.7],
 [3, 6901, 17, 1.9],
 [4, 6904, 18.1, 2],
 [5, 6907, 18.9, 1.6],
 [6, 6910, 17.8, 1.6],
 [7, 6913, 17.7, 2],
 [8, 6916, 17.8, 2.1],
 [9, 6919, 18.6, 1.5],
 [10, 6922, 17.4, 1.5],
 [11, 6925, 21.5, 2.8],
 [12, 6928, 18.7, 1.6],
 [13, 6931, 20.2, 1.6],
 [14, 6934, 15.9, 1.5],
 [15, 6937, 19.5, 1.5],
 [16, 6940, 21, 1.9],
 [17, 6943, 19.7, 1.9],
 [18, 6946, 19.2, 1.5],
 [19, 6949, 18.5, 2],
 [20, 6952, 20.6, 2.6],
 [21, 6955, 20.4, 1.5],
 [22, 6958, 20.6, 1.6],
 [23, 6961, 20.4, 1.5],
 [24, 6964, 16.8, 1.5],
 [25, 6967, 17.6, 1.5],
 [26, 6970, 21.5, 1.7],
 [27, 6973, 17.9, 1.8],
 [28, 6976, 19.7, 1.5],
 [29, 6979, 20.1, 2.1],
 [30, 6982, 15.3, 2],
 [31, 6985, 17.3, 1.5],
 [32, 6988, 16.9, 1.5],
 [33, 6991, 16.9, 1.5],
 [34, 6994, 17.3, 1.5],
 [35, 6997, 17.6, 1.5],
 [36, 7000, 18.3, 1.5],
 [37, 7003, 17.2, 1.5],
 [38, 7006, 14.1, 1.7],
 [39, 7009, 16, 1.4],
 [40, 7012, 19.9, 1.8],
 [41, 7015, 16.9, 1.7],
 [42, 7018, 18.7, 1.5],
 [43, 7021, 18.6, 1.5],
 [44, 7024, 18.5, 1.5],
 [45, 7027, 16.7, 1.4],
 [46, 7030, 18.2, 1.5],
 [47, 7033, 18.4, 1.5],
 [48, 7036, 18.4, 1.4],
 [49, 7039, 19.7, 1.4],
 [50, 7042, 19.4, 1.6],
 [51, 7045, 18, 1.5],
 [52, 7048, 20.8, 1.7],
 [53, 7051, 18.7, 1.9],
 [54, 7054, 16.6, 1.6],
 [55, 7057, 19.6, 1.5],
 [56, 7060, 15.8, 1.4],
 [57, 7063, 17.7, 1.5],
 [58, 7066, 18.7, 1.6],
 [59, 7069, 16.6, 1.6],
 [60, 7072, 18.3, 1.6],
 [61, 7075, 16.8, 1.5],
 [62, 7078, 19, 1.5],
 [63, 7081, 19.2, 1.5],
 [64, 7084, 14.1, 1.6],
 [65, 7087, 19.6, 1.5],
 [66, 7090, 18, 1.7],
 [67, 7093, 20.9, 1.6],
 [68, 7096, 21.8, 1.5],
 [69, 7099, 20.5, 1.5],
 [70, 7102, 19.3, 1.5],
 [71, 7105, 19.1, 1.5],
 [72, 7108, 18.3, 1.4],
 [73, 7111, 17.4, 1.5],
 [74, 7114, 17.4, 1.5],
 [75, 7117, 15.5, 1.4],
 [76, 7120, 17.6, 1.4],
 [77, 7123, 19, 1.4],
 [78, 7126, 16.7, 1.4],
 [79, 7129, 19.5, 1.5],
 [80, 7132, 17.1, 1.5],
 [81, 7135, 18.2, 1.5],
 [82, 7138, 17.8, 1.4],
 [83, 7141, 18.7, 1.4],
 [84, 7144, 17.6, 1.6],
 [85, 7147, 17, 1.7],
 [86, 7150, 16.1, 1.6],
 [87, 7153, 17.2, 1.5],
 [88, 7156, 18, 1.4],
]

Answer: 0.10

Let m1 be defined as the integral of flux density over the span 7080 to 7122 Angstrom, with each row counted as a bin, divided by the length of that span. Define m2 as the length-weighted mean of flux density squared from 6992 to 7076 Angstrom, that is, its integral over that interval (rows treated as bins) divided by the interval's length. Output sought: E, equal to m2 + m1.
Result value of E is 341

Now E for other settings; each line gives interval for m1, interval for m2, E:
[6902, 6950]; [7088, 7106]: 418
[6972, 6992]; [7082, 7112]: 380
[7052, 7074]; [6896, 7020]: 355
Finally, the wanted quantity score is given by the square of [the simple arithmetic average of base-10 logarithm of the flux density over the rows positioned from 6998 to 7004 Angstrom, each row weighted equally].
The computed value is 1.56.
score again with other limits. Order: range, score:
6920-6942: 1.64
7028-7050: 1.63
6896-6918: 1.52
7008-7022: 1.57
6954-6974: 1.65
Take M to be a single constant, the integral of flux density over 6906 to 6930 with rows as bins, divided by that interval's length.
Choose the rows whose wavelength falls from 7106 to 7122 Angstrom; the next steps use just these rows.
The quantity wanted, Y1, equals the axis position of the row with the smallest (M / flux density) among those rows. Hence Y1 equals 7108 Angstrom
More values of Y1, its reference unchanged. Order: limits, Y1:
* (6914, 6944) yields 6925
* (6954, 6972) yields 6970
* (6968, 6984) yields 6970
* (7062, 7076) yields 7066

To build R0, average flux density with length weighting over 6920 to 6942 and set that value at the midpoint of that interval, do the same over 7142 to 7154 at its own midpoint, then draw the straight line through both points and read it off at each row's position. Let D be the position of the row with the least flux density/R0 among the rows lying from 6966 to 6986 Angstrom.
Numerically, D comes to 6982 Angstrom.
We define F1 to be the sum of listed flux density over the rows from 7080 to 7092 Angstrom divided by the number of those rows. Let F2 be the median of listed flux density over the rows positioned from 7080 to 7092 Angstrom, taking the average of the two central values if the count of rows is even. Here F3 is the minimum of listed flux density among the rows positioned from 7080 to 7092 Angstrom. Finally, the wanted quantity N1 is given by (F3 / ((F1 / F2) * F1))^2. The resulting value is 0.70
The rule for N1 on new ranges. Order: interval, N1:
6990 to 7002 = 0.92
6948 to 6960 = 0.89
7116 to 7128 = 0.81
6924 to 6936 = 0.72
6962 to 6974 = 0.77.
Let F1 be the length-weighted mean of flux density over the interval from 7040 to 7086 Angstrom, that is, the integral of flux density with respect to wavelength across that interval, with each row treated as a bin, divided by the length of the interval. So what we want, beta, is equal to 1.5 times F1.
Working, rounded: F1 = 18.0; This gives 26.99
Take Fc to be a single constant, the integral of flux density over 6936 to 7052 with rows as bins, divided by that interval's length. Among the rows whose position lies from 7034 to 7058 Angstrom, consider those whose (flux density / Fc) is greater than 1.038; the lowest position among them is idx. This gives 7039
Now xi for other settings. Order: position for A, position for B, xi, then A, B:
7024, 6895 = -0.20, 1.50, 1.7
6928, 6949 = -0.40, 1.60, 2.0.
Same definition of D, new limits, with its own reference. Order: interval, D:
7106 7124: 7117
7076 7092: 7084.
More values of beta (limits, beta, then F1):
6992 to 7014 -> 25.78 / 17.2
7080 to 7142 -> 27.54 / 18.4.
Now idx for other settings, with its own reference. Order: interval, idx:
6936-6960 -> 6937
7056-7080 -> 7057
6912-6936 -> 6925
